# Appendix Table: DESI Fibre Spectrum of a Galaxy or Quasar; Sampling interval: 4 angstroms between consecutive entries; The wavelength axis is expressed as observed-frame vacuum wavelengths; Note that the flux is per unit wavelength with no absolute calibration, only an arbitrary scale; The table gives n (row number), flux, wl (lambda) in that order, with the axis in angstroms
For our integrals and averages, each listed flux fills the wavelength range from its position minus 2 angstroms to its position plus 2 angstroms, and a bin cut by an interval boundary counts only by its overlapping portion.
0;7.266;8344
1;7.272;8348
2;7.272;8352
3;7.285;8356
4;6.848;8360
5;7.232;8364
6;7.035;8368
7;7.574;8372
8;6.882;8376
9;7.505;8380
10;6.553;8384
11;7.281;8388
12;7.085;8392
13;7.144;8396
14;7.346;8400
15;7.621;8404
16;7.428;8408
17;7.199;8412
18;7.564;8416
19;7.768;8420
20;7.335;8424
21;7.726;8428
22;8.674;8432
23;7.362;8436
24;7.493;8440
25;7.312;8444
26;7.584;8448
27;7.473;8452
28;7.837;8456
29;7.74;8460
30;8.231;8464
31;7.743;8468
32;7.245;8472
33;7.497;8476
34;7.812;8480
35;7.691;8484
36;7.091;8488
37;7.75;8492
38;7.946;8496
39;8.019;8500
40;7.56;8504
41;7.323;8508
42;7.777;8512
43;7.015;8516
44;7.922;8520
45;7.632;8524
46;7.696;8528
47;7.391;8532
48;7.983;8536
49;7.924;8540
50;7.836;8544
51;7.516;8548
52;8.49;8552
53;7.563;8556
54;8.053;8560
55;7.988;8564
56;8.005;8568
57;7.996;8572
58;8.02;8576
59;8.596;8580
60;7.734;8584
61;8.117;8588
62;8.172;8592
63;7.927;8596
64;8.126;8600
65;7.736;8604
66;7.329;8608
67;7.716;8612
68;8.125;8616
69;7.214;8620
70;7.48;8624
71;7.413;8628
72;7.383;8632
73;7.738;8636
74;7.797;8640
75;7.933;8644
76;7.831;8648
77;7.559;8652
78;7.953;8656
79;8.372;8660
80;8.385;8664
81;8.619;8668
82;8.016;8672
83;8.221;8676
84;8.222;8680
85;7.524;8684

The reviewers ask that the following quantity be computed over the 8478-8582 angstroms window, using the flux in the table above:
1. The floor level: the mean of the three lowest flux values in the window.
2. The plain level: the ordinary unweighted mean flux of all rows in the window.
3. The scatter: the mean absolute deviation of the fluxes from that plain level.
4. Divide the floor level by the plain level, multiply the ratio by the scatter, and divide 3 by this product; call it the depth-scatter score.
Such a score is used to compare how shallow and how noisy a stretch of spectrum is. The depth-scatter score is 12.2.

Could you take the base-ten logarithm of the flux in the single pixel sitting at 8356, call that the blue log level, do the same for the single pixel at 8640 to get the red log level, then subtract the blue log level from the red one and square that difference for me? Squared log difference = 0.0009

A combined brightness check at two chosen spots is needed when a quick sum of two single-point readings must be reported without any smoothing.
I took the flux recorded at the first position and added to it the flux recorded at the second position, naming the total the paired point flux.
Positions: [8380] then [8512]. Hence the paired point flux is 15.3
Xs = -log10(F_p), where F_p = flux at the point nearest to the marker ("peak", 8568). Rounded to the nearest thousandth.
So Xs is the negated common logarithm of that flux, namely -0.903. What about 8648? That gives -0.894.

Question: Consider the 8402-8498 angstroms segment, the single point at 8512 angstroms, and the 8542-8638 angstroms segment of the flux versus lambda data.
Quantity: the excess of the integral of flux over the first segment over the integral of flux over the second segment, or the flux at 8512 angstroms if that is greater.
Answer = 7.78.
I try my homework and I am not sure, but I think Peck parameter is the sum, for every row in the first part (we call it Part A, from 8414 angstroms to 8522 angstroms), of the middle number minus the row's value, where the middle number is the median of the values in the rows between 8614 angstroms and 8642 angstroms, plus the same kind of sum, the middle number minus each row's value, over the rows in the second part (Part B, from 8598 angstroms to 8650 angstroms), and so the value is -7.1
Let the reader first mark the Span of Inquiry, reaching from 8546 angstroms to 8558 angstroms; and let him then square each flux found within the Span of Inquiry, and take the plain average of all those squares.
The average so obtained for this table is 62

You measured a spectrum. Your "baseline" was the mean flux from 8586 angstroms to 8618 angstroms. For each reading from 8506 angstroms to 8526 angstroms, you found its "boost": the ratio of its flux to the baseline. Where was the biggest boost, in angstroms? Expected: 8520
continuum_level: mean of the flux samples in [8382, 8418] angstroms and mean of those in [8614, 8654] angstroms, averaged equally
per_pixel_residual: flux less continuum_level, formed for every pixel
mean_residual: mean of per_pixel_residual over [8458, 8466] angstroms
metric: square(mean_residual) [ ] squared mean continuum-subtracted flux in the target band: 0.29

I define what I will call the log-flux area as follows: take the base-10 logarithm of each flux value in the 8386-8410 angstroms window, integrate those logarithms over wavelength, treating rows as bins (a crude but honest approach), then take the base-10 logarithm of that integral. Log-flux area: 1.32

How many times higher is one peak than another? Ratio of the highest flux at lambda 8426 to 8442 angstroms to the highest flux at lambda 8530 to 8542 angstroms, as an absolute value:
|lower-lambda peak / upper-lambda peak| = 1.09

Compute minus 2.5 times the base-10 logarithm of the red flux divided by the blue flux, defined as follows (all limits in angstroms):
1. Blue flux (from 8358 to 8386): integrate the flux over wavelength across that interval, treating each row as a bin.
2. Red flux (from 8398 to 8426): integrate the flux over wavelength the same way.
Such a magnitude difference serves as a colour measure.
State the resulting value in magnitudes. -0.056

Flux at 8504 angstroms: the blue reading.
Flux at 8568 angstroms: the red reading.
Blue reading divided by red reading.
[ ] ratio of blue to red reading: 0.944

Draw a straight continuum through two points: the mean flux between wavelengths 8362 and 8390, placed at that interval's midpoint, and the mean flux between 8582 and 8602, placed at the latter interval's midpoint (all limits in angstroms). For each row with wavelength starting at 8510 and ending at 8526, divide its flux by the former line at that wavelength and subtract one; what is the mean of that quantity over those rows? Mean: -0.017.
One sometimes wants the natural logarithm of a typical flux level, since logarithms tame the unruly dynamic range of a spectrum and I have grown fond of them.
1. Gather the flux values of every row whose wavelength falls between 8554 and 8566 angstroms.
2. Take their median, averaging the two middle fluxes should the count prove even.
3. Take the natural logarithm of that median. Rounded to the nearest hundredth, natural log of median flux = 2.08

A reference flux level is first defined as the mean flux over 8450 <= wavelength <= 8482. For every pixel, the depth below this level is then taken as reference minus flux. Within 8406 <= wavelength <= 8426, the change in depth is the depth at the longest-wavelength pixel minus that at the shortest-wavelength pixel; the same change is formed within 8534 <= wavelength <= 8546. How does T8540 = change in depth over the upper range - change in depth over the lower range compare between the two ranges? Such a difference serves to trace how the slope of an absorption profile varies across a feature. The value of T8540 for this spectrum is 0.1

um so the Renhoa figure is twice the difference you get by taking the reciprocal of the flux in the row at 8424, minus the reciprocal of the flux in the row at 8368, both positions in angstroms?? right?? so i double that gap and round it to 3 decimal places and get -0.012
